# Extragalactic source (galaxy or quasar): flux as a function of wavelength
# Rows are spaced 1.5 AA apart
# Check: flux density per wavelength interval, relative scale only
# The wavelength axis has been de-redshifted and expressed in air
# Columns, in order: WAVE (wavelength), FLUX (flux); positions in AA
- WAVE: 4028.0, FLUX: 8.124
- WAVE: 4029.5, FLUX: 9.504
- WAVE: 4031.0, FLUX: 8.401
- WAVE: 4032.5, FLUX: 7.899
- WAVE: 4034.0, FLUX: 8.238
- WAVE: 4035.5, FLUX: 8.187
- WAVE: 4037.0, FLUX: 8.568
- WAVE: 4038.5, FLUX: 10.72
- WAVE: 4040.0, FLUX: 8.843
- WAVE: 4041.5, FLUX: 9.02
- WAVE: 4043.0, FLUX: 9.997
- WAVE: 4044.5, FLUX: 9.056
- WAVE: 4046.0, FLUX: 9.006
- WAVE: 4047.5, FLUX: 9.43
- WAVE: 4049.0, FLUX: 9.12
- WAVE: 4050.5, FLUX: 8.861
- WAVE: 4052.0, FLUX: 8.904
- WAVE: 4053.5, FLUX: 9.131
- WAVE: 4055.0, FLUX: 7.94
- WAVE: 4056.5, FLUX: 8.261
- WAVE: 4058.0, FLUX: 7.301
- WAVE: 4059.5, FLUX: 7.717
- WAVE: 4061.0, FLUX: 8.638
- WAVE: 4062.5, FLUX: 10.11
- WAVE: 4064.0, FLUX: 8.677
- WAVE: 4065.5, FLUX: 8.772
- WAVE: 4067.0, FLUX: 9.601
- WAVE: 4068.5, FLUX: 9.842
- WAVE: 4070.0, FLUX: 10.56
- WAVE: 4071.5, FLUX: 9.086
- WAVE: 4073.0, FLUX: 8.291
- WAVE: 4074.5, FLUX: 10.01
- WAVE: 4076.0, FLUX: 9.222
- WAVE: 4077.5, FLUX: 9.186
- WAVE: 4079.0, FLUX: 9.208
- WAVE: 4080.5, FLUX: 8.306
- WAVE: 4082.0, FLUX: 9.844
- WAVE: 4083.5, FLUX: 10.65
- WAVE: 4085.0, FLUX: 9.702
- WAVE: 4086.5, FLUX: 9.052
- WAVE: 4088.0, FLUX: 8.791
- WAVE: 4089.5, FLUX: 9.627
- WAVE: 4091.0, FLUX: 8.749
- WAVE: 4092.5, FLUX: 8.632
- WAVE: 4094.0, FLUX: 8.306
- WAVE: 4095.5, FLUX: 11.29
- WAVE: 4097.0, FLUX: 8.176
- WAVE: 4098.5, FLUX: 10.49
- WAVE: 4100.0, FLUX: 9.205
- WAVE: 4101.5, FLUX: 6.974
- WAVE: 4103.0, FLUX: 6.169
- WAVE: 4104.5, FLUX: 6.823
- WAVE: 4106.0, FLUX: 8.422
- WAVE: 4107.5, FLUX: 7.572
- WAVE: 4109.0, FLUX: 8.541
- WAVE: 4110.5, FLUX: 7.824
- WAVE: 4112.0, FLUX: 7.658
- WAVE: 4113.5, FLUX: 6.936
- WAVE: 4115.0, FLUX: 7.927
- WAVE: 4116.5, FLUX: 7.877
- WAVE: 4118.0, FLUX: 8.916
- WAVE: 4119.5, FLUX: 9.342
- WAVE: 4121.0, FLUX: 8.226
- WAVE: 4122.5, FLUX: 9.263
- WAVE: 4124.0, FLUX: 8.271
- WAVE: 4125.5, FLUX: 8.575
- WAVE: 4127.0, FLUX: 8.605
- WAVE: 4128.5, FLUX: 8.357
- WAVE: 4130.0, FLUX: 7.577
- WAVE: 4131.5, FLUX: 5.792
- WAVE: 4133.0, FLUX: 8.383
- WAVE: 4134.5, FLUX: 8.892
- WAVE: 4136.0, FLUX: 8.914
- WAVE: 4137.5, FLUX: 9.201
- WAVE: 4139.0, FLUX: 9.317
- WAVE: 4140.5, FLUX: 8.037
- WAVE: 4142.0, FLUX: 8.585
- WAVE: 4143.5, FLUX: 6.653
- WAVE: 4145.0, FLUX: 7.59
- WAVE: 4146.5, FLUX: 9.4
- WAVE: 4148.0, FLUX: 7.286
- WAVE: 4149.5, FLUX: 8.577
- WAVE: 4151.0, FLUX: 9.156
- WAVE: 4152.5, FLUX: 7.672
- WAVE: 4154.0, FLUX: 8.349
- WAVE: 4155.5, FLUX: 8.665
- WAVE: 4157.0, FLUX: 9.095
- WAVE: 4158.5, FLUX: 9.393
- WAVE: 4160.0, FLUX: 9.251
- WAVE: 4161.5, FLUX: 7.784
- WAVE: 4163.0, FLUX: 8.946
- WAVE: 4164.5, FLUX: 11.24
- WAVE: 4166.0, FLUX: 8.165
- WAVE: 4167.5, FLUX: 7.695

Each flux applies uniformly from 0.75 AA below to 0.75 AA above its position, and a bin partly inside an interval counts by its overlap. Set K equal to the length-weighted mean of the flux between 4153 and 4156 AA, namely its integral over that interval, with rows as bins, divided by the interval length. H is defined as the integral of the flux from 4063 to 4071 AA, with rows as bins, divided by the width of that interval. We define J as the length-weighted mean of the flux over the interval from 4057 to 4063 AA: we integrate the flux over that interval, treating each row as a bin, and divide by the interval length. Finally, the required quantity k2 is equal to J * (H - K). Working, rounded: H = 9.5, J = 8.4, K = 8.4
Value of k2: 9.0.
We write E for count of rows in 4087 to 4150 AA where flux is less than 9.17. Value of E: 33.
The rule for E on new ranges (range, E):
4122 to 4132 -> 6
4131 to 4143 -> 6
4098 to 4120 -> 12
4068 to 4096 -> 8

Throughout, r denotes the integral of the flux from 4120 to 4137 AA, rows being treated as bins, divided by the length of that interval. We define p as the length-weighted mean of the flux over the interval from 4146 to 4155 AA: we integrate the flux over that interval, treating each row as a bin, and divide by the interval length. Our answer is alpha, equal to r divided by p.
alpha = 0.99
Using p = 8.4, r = 8.3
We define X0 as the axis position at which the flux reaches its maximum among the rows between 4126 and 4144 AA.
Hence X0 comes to 4139.0 AA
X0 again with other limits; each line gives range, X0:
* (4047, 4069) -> 4062.5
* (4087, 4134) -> 4095.5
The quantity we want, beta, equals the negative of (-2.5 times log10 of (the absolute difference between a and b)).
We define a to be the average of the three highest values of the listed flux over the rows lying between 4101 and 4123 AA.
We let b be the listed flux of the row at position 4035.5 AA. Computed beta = 0.0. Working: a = 9.2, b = 8.187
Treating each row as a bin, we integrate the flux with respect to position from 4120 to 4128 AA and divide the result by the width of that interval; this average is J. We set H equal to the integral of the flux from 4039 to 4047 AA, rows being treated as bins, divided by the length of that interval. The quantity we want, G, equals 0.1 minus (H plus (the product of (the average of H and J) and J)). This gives -86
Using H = 9.24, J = 8.6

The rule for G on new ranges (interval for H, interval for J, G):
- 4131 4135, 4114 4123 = -77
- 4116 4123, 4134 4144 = -83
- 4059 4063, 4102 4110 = -70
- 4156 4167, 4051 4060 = -80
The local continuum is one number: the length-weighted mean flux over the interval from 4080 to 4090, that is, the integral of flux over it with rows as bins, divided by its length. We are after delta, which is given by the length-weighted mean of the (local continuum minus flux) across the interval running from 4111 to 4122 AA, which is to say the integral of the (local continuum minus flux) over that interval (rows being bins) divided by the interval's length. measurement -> 1.3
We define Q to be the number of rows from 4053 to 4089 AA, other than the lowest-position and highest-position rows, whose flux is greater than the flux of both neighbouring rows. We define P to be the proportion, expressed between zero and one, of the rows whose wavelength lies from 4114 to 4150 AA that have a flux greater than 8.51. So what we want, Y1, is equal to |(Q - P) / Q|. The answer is 0.92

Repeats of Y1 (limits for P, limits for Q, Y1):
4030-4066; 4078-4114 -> 0.89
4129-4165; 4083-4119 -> 0.90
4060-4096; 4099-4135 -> 0.85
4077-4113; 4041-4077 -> 0.92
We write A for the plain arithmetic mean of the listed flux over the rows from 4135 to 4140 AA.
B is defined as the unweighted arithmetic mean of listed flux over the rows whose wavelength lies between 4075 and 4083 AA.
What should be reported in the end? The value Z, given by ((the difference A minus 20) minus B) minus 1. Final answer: -21.0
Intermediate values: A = 9.1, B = 9.2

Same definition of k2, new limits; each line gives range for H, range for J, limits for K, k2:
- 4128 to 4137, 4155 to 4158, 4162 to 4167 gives -11.4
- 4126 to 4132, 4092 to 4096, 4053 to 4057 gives -6.7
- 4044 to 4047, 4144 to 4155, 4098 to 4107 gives 9.3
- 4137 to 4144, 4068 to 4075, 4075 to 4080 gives -7.7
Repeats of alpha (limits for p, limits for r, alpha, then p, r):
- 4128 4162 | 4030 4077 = 1.07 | 8.3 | 9.0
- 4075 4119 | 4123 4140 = 0.97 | 8.6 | 8.4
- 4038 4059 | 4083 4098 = 1.04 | 8.9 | 9.3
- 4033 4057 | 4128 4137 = 0.89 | 9.0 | 8.0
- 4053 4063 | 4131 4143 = 1.00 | 8.4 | 8.4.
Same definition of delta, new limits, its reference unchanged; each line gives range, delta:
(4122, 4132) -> 1.4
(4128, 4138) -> 1.3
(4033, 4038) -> 1.0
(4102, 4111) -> 1.9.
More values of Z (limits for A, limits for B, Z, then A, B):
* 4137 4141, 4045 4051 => -21.3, 8.9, 9.1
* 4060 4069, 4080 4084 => -21.3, 9.3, 9.6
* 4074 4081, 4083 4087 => -21.6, 9.2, 9.8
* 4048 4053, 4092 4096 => -21.4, 9.0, 9.4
